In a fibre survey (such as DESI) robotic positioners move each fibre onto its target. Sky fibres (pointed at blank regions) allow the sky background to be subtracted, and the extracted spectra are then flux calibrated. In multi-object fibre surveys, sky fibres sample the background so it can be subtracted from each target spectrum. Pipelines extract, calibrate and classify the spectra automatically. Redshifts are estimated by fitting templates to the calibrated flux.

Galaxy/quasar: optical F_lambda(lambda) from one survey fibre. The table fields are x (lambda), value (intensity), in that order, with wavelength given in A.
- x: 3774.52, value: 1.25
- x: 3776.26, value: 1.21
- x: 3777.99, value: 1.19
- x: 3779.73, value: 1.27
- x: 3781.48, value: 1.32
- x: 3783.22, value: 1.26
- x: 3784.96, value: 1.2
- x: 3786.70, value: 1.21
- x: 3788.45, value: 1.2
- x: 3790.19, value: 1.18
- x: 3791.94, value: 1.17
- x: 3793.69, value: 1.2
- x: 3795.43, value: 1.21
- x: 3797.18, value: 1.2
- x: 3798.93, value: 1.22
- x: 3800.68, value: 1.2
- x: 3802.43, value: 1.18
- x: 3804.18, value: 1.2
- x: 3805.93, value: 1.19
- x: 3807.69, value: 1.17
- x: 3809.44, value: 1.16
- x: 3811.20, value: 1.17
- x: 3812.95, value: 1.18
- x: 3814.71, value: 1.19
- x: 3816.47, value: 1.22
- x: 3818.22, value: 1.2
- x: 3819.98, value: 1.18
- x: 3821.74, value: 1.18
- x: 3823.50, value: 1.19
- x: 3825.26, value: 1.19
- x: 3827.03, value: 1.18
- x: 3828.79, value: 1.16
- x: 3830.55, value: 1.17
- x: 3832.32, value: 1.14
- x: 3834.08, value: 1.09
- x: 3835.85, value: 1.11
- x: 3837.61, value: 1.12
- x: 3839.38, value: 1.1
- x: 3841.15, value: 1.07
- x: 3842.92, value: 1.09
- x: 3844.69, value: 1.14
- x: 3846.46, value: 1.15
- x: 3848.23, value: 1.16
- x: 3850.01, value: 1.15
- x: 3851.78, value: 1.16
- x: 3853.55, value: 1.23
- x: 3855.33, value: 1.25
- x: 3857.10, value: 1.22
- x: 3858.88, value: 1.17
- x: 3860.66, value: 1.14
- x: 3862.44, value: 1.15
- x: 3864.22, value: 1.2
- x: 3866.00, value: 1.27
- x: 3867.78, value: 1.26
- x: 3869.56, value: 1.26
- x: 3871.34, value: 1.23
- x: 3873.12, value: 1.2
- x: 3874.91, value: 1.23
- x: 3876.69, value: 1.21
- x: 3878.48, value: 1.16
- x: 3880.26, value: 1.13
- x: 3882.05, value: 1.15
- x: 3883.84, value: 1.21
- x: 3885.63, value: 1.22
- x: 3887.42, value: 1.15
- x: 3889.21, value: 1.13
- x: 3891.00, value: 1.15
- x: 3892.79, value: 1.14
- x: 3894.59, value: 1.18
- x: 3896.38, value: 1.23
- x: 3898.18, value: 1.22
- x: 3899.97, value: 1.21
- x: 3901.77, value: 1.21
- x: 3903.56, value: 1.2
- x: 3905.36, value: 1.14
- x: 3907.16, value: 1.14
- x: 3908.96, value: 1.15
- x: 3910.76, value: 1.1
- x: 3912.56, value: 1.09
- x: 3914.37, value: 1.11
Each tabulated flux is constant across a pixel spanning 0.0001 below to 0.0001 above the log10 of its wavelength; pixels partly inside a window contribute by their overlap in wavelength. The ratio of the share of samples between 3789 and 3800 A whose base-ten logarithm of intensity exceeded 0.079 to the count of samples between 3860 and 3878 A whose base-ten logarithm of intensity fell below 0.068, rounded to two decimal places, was 0.33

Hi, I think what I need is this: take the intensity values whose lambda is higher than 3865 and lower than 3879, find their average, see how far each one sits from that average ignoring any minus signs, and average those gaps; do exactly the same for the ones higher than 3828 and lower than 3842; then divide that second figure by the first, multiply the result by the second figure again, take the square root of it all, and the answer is 0.16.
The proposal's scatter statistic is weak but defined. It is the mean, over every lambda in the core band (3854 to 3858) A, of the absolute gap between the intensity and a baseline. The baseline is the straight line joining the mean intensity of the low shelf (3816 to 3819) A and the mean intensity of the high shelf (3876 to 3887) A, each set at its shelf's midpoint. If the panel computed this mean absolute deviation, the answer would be 0.043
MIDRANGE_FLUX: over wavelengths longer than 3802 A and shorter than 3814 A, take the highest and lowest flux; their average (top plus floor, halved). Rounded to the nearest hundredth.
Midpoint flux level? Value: 1.18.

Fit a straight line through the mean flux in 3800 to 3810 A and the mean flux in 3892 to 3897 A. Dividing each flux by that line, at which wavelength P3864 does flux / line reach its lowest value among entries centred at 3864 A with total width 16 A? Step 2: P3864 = 3860.66 A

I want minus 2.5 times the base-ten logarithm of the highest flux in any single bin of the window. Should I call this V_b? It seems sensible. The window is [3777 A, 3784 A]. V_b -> -0.30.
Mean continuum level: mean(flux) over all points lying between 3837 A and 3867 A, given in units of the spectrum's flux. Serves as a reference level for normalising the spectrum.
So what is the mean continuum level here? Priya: 1.16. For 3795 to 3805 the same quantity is 1.20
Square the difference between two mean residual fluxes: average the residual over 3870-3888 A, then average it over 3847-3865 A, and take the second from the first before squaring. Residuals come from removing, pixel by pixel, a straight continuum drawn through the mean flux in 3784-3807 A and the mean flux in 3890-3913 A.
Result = 0.0002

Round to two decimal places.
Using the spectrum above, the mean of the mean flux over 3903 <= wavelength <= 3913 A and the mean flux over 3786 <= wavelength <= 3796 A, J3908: 1.17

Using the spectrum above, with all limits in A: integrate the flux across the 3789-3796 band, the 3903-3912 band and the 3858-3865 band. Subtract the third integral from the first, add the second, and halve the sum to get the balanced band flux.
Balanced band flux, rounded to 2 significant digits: 5.2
